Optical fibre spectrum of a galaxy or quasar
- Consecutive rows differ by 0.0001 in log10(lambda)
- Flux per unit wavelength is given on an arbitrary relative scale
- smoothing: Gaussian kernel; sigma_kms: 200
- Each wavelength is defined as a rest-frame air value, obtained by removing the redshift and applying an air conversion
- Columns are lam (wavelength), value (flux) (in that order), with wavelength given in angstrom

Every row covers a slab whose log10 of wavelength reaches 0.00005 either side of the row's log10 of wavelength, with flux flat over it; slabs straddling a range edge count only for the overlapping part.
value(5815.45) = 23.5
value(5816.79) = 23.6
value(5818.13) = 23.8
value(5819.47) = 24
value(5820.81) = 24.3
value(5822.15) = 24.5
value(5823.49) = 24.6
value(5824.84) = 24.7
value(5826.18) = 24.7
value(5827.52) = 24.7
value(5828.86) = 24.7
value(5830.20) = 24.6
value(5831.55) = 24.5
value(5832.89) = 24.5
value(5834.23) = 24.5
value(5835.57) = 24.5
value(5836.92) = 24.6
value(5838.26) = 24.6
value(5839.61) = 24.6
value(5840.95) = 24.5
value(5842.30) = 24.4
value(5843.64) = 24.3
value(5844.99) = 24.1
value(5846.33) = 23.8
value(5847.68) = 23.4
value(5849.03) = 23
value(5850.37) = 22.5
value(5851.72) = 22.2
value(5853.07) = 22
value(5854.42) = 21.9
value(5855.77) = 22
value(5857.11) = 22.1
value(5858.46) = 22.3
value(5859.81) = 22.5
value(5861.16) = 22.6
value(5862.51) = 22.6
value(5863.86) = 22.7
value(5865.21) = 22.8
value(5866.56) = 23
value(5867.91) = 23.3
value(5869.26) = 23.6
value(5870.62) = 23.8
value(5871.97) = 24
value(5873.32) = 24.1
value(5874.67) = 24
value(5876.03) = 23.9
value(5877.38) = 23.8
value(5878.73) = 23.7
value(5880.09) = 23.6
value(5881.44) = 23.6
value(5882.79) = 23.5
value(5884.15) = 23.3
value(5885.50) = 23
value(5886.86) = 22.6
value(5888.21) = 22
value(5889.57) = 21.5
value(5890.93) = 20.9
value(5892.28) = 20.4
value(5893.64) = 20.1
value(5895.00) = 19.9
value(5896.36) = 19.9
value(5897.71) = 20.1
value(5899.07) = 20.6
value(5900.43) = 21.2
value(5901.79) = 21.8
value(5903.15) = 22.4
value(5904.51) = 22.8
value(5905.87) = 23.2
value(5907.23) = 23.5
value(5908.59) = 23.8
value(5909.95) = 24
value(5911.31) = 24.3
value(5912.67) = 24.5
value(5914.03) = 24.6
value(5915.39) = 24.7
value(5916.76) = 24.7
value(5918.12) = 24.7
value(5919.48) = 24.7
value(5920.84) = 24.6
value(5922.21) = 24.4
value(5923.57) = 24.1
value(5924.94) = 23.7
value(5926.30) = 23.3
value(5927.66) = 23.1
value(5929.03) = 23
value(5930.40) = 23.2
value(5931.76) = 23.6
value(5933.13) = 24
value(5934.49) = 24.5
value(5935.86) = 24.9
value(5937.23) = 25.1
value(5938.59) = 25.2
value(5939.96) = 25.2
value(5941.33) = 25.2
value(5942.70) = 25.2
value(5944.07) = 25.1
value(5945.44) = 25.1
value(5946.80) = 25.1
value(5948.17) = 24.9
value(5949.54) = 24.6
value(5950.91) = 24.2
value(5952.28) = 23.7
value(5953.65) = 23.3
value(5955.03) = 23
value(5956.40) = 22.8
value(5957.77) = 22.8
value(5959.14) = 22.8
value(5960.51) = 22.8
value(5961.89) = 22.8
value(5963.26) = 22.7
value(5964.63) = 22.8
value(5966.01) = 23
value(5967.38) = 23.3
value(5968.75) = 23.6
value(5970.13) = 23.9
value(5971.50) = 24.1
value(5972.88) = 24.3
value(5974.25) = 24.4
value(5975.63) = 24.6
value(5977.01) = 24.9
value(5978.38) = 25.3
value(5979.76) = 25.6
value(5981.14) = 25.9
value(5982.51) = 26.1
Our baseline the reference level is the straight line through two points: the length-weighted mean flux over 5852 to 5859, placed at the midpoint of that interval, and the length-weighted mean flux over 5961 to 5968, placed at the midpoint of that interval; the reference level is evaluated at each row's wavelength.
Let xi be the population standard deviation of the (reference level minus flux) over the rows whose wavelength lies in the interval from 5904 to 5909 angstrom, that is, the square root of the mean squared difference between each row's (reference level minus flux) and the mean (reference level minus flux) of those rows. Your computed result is 0.36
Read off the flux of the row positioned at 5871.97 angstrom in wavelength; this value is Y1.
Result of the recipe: 24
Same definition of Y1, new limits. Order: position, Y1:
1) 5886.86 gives 22.6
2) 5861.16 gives 22.6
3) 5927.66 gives 23.1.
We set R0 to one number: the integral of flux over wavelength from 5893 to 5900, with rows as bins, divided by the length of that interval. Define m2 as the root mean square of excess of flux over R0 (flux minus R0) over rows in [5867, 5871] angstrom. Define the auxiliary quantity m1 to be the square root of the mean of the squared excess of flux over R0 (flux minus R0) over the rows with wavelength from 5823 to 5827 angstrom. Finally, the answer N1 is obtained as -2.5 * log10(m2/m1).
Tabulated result 0.3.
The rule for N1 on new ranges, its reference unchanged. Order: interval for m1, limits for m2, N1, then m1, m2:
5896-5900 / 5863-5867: -2.4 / 0.3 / 2.7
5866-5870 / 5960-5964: 0.2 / 3.2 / 2.6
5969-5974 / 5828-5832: -0.1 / 3.9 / 4.4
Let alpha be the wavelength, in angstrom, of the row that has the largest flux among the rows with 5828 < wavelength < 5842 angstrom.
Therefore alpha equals 5828.86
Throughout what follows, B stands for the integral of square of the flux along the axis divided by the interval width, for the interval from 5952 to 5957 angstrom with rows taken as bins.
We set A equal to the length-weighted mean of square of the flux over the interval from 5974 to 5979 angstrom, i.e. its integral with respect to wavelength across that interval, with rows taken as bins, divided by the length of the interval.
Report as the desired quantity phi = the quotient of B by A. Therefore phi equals 0.87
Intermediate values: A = 616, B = 536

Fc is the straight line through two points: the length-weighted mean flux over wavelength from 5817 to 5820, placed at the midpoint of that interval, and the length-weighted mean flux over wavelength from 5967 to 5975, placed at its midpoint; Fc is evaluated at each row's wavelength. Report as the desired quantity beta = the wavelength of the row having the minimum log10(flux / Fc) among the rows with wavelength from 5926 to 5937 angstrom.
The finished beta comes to 5929.03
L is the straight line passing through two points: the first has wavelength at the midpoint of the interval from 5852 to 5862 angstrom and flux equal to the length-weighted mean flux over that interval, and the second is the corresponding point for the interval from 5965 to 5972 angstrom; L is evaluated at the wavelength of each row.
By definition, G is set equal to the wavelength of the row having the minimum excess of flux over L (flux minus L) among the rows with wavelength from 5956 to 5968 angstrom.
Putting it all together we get 5963.26 angstrom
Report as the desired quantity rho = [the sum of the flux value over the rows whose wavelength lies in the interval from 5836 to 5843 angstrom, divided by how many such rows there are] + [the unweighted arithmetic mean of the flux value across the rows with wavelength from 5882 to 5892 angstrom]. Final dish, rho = 46.9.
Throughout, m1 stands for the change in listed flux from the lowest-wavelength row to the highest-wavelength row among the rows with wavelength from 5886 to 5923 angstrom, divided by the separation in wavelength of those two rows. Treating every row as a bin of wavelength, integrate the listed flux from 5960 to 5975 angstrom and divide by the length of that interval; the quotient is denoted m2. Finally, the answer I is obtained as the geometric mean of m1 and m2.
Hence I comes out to 1.09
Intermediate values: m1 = 0.05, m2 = 23.4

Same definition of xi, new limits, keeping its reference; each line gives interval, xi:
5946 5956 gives 0.77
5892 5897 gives 0.22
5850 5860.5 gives 0.21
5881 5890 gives 0.76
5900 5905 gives 0.59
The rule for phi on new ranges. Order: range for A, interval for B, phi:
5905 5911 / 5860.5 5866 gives 0.92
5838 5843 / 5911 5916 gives 1.00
